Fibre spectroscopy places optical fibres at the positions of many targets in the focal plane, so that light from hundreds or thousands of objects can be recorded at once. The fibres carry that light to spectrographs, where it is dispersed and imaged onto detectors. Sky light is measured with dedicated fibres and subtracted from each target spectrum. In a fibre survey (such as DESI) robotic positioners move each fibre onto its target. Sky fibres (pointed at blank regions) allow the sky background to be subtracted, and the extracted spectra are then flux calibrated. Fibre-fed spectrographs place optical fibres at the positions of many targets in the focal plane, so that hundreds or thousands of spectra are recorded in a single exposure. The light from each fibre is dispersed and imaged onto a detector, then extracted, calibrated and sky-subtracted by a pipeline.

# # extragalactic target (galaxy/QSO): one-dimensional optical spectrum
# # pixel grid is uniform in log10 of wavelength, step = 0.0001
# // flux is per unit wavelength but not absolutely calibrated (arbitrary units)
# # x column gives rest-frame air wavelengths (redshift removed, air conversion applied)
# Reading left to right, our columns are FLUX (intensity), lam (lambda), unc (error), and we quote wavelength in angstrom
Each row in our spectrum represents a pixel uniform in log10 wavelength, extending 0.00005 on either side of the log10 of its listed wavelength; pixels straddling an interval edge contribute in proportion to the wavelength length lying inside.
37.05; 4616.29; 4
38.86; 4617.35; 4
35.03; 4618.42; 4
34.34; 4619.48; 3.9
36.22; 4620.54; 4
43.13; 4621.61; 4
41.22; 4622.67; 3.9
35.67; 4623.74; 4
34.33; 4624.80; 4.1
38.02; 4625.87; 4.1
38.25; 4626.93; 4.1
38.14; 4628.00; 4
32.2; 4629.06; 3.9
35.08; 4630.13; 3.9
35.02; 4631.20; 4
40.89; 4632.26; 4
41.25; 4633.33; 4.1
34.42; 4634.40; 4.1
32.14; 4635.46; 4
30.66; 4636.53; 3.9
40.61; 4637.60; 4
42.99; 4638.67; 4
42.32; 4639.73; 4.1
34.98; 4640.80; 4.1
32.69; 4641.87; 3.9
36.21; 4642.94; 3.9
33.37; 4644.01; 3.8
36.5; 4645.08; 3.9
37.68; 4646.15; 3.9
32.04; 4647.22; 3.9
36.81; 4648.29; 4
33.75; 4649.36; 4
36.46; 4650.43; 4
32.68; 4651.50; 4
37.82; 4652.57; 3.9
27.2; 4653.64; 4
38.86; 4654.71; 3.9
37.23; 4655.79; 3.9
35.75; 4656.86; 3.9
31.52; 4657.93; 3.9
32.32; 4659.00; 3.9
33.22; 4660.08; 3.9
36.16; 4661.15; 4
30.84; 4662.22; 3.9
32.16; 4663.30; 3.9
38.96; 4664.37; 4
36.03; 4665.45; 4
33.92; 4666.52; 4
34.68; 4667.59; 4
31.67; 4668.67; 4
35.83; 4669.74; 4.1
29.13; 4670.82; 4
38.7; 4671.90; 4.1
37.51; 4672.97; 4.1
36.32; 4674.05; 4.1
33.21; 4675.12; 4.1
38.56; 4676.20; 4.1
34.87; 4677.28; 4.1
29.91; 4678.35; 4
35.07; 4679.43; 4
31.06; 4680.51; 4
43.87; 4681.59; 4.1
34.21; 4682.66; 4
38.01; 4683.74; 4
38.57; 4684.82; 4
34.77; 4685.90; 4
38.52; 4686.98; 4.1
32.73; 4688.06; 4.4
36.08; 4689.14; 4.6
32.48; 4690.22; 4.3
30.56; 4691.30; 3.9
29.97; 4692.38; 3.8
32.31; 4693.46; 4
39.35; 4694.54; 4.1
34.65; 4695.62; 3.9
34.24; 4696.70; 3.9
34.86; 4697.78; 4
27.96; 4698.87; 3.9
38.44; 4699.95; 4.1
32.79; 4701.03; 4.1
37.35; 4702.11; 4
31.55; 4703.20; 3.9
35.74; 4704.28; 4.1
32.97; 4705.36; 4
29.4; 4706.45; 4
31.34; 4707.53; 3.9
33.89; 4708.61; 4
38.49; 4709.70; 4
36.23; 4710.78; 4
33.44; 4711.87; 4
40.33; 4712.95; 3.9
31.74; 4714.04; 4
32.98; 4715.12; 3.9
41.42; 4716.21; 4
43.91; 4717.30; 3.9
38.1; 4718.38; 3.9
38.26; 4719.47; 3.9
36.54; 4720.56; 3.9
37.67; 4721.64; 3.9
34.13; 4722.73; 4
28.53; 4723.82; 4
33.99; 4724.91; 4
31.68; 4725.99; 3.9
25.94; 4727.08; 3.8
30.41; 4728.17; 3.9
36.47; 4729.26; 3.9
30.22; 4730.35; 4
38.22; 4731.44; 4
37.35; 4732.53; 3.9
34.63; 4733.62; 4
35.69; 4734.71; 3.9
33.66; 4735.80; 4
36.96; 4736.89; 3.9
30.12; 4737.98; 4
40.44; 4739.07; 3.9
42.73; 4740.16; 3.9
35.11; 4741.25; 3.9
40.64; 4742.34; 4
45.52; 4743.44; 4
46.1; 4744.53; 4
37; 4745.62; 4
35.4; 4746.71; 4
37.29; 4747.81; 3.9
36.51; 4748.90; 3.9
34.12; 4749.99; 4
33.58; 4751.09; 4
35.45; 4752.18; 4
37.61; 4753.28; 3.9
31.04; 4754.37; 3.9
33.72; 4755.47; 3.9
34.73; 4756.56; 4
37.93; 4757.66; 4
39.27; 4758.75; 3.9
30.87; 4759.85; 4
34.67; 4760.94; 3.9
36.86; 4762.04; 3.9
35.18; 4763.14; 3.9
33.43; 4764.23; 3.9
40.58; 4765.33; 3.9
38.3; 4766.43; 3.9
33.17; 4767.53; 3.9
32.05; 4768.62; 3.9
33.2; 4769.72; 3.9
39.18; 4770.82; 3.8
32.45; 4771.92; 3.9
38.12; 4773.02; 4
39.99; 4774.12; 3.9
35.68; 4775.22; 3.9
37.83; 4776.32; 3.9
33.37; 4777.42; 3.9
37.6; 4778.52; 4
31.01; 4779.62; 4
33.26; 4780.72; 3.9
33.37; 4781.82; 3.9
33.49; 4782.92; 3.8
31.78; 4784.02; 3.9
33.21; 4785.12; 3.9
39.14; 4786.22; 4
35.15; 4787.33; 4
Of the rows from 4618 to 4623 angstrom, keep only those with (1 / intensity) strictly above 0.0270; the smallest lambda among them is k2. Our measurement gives 4618.42 angstrom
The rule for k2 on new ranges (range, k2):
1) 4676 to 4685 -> 4677.28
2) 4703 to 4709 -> 4703.20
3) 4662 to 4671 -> 4662.22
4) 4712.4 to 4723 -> 4714.04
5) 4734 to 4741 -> 4734.71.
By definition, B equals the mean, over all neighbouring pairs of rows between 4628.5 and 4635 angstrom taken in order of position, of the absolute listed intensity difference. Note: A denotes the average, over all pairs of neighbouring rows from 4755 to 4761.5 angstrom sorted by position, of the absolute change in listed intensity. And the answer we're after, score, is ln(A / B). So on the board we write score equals 0.1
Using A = 3.55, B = 3.20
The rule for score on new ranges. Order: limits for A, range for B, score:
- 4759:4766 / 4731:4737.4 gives 0.5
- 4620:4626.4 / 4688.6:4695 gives 0.2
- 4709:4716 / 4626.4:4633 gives 0.4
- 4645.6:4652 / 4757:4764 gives 0.1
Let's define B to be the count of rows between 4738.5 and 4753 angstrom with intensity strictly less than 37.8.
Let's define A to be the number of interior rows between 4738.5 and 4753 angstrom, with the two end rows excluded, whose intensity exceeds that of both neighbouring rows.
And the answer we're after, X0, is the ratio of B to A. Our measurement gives 2.67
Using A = 3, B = 8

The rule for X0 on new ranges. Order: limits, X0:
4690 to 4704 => 2.75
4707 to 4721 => 1.75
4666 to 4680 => 2.75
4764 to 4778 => 1.75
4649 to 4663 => 2.75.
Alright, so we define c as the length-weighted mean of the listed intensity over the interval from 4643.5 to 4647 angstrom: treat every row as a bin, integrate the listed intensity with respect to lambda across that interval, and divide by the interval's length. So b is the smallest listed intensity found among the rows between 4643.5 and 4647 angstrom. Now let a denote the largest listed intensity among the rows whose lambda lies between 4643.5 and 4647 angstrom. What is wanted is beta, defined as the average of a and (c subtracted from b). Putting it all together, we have 17.8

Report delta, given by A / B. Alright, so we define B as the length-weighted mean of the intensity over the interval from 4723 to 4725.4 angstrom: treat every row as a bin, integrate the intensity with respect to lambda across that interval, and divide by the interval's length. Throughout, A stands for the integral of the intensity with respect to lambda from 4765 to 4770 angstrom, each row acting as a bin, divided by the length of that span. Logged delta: 1.12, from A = 35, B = 31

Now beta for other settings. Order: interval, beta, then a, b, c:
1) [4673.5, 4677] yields 17.9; 38.56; 33.21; 35.9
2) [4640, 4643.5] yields 16.9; 36.21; 32.69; 35.2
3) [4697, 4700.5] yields 16.3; 38.44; 27.96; 33.8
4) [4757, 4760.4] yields 17.1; 39.27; 30.87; 36.0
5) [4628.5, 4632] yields 16.3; 35.08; 32.2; 34.7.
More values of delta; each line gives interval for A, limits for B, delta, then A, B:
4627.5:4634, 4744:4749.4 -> 0.96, 37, 38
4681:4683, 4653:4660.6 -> 1.17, 39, 34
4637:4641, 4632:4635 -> 1.05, 41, 39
